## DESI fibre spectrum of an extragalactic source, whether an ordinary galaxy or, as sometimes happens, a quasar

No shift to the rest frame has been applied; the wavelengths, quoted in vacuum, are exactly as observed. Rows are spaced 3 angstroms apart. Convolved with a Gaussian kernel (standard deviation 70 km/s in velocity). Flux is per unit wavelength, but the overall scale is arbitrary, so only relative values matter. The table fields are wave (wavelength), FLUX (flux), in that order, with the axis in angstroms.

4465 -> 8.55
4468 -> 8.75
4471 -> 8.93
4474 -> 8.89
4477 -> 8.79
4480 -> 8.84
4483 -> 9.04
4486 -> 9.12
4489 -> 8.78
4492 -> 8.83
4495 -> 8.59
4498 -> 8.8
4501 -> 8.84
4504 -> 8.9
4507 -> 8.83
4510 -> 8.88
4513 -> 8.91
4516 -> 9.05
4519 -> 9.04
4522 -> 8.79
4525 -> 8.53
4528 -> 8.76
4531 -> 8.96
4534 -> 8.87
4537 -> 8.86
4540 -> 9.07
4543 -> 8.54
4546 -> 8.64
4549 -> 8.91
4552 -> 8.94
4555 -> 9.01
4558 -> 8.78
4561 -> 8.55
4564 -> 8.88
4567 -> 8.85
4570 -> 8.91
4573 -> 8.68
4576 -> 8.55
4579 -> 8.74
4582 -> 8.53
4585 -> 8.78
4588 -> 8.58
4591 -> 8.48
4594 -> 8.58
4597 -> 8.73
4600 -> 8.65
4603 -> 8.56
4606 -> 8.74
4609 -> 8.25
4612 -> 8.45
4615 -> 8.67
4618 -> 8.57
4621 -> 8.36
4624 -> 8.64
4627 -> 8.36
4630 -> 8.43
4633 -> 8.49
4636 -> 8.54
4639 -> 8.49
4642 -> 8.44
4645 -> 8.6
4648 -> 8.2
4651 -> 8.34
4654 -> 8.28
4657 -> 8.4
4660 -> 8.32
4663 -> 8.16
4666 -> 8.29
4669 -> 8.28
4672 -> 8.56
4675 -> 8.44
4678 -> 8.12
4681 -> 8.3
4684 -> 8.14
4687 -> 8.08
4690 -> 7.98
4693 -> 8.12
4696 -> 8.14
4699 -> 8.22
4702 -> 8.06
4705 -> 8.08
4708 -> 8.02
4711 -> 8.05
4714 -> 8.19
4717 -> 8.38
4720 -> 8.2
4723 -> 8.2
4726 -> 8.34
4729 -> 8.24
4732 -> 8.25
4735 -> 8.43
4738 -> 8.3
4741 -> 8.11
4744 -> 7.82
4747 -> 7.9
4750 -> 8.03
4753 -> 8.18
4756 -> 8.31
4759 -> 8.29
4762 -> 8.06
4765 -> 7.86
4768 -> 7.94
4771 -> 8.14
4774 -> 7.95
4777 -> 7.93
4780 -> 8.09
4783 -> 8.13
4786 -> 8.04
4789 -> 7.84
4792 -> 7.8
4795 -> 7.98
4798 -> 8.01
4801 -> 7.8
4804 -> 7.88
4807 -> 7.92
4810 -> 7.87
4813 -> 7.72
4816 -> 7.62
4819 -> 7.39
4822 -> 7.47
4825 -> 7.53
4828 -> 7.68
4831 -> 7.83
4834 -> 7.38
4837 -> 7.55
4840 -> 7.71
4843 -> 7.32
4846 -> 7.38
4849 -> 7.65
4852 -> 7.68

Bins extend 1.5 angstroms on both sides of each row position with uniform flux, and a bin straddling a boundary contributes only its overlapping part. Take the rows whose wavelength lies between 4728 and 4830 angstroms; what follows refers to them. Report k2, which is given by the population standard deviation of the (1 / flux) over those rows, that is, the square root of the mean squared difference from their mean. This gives 0.0039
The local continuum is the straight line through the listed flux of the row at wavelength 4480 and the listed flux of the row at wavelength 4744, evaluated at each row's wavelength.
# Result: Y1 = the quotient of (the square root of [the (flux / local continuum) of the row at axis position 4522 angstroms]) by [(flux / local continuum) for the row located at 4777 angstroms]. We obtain 0.98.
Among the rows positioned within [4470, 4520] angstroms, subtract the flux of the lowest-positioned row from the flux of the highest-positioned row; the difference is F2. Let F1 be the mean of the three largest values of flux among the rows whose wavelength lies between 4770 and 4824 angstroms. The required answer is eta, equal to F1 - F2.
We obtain 8.01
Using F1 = 8.1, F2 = 0.11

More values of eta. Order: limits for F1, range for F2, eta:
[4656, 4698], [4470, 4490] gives 8.62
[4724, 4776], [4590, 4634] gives 8.35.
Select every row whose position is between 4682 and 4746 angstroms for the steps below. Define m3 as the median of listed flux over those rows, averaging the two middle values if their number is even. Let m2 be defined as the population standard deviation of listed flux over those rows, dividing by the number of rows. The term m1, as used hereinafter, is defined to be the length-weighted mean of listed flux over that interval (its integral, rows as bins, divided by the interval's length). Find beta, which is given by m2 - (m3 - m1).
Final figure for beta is 0.1571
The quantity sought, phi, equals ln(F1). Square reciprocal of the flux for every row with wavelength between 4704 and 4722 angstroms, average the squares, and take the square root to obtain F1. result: -2.10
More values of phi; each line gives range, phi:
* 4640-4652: -2.13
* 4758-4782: -2.08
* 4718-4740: -2.11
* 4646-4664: -2.11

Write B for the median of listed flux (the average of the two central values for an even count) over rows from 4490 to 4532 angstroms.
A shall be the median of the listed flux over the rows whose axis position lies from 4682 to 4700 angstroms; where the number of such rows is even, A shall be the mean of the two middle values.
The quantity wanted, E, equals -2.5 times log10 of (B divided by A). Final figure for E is -0.09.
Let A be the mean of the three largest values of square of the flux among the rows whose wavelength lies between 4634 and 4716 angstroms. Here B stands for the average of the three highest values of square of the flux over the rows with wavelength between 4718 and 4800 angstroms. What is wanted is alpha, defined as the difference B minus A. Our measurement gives -3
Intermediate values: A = 73.4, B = 70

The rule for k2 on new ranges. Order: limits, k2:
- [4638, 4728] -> 0.0023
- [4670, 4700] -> 0.0024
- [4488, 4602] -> 0.0021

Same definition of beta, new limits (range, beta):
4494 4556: 0.1297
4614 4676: 0.1289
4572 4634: 0.1307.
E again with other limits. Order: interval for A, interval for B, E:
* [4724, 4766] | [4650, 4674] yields -0.01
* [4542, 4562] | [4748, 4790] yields 0.09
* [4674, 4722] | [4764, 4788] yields 0.02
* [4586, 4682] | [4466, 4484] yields -0.05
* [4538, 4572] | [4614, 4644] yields 0.05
